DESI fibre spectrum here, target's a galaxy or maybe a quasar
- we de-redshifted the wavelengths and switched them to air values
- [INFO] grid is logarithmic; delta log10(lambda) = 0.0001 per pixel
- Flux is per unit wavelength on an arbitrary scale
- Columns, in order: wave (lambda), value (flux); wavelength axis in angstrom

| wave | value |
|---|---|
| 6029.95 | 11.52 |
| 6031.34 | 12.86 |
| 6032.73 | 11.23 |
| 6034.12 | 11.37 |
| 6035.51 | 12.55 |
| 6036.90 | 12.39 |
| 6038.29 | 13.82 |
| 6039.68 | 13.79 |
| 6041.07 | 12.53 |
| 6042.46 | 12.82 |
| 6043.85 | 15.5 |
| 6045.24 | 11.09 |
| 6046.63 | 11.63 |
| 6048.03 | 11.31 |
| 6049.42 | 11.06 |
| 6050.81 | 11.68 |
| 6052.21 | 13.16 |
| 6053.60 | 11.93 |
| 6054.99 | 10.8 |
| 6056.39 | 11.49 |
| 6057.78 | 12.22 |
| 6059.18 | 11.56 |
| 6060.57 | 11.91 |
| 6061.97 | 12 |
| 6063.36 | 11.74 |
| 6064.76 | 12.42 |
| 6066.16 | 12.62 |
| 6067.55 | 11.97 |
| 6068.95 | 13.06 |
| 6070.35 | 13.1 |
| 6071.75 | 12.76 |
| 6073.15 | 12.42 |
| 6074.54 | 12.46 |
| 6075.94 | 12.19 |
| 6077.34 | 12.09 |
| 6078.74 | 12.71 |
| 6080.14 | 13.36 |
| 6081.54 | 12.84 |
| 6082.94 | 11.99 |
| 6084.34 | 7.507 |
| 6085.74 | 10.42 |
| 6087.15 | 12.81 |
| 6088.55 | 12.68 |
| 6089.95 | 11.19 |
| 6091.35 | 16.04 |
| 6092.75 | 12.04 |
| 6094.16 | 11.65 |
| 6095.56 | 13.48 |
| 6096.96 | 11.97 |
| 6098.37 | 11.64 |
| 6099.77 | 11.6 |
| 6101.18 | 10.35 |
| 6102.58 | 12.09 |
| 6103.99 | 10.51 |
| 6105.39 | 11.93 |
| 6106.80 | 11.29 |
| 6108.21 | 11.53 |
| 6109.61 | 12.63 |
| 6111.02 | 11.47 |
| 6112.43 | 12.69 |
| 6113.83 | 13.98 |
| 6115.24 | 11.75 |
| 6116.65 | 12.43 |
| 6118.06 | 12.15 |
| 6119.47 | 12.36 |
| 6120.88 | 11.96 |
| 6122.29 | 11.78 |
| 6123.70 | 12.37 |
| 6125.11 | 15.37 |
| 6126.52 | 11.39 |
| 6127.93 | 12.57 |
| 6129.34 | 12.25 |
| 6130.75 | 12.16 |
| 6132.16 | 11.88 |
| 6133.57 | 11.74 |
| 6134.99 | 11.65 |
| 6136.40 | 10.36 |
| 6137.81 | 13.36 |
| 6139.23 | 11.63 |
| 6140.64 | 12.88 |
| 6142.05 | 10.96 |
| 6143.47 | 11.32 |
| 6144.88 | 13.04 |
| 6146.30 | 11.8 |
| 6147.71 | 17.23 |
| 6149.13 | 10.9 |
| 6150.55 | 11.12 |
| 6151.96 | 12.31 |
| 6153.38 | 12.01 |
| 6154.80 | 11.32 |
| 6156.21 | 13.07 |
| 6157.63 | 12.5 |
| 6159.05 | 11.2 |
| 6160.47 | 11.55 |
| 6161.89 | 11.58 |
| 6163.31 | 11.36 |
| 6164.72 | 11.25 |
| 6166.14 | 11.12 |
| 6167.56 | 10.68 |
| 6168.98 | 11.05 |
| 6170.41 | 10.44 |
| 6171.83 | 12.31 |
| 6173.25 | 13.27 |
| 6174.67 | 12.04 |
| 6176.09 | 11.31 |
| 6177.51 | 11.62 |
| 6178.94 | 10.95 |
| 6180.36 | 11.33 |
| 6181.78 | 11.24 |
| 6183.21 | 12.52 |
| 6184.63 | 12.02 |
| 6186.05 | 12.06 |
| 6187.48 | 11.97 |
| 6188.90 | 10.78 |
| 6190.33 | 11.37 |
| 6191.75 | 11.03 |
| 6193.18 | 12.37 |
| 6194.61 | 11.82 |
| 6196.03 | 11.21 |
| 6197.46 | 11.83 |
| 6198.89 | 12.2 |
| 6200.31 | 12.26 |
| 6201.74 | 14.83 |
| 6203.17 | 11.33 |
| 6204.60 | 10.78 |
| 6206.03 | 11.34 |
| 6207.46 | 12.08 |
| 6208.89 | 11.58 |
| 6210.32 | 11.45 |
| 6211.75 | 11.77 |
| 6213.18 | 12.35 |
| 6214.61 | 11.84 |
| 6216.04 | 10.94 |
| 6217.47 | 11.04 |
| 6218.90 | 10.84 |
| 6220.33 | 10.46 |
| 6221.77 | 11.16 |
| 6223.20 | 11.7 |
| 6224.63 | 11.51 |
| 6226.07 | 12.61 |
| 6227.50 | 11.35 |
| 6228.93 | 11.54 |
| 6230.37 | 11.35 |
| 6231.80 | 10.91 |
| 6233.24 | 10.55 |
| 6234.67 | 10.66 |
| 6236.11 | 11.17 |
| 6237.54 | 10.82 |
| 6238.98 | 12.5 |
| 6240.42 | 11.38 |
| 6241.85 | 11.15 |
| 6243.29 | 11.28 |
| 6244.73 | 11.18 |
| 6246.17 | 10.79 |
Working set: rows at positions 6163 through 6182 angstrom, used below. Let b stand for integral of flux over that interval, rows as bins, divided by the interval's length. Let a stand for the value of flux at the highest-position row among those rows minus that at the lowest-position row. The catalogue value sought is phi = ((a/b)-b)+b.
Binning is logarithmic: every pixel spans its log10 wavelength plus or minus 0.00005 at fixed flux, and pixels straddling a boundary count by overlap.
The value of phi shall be -0.01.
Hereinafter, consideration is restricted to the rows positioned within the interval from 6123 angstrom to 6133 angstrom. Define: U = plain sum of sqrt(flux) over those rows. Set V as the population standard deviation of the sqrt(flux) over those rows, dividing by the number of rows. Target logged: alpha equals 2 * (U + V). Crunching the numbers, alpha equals 50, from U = 25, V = 0.163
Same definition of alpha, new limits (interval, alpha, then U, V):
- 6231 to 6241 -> 47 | 23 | 0.090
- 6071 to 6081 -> 50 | 25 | 0.055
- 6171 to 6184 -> 62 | 31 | 0.102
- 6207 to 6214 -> 35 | 17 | 0.048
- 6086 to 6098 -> 57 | 29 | 0.193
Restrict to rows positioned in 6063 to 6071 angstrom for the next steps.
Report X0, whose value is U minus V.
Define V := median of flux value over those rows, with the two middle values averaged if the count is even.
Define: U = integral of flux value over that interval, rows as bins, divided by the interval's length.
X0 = -0.02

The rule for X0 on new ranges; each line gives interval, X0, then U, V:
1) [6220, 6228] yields 0.08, 11.5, 11.4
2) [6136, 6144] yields 0.34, 11.8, 11.5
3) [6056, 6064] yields 0.02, 11.8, 11.8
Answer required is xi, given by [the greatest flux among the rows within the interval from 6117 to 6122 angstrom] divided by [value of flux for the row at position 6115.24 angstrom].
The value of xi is 1.05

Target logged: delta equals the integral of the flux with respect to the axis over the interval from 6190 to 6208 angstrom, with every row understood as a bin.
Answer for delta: 214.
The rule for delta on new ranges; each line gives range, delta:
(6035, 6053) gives 226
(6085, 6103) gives 219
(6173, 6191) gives 210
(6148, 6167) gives 223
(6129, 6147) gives 215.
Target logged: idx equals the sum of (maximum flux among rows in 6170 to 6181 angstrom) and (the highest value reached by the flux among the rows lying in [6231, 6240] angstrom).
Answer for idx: 25.8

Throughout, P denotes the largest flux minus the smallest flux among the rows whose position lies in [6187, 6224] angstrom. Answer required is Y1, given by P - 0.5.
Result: 3.9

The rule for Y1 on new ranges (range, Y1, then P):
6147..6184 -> 6.3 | 6.8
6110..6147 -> 4.5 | 5.0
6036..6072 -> 4.2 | 4.7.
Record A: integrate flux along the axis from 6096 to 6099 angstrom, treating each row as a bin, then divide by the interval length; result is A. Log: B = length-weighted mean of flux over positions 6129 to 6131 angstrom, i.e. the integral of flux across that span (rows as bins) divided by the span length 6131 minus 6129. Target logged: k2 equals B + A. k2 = 24.2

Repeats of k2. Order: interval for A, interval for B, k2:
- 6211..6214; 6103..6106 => 23.3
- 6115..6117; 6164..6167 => 23.3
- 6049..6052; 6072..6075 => 24.2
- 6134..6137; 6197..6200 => 23.2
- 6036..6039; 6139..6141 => 25.4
